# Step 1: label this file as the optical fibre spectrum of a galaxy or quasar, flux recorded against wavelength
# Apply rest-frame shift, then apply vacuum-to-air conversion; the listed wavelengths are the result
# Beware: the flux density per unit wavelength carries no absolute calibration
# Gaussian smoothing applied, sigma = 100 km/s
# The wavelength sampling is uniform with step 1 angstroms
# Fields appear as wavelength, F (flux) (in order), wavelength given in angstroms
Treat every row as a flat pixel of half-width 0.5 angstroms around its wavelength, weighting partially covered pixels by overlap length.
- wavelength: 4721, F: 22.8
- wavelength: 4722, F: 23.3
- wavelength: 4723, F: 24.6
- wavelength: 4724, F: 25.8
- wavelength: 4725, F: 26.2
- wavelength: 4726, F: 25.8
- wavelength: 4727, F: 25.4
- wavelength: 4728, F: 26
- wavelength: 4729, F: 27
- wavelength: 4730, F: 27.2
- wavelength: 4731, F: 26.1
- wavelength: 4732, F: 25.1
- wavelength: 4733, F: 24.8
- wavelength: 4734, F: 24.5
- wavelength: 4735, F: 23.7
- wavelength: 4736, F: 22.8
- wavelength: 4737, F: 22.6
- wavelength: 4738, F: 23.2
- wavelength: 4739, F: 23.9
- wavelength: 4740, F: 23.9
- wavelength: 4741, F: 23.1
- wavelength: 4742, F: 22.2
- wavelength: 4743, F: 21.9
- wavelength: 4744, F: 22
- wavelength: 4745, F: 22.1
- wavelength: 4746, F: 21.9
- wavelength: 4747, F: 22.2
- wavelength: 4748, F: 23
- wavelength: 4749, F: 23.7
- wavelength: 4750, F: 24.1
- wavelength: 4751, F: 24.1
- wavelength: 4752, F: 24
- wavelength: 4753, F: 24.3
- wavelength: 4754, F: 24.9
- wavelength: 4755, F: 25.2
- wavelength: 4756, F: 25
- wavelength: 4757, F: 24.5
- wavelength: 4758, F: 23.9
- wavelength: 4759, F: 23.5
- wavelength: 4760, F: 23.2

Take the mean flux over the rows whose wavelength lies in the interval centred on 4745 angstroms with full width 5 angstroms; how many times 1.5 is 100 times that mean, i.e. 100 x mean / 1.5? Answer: 1468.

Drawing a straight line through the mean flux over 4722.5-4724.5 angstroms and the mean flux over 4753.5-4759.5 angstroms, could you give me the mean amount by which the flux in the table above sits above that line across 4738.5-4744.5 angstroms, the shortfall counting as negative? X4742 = -2.0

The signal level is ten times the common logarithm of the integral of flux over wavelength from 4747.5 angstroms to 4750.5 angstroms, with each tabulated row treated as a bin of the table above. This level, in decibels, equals 18.5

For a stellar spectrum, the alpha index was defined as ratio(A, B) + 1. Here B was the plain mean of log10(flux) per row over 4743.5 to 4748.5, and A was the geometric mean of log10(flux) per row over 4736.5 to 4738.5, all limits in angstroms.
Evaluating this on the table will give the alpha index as 2.01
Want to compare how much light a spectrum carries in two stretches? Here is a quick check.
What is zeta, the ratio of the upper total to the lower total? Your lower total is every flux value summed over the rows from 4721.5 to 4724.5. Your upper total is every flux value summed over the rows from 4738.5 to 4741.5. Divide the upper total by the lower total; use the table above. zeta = 0.96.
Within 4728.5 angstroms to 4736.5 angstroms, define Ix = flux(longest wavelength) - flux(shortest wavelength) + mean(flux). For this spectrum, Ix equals 21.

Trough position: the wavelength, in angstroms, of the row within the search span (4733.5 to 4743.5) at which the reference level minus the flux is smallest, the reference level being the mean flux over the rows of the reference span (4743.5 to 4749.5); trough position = 4734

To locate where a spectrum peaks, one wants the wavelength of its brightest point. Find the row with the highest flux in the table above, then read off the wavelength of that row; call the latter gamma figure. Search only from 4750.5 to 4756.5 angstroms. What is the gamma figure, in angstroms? 4755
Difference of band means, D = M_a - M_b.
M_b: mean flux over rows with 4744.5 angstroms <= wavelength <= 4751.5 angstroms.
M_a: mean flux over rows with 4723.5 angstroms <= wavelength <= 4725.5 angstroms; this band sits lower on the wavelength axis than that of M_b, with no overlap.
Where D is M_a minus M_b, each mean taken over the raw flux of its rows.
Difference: 3.0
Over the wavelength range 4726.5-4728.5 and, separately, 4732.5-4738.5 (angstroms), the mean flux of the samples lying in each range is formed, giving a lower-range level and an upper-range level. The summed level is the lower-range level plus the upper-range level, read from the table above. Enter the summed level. 49.3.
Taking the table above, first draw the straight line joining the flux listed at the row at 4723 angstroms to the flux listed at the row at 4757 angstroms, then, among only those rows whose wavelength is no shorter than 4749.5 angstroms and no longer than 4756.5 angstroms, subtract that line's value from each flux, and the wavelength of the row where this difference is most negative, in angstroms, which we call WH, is 4752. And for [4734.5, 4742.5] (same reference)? 4742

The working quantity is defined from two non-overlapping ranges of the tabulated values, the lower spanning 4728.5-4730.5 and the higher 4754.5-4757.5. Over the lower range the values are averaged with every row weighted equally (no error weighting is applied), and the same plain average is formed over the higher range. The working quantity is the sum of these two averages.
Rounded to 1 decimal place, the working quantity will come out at 52.0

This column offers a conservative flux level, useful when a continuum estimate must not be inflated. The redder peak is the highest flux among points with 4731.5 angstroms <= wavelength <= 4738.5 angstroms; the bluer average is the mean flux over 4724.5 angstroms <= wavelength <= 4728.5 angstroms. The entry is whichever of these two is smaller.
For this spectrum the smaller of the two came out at 25.10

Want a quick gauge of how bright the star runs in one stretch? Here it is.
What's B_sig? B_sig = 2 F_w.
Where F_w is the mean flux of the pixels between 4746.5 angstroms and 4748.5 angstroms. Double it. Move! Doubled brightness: 45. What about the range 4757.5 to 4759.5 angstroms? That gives 47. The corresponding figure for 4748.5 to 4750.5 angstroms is 48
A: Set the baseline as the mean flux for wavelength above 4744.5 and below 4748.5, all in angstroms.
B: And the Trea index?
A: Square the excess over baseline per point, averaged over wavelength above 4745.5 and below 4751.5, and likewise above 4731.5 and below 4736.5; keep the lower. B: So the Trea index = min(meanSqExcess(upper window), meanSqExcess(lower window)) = 1.5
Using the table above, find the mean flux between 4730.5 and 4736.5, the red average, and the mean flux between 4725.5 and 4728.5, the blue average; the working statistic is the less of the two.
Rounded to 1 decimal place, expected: 24.5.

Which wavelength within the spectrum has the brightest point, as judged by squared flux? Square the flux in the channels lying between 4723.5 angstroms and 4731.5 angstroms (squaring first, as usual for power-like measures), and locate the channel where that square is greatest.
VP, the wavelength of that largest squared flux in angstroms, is 4730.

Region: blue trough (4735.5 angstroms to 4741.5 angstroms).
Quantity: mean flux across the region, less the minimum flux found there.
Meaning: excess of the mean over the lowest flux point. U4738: 0.65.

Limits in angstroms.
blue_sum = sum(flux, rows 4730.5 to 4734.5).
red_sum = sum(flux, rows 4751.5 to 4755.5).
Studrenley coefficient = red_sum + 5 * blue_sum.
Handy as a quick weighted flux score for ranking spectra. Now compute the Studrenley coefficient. 601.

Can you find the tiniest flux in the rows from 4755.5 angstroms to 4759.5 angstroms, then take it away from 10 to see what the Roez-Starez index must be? -13.5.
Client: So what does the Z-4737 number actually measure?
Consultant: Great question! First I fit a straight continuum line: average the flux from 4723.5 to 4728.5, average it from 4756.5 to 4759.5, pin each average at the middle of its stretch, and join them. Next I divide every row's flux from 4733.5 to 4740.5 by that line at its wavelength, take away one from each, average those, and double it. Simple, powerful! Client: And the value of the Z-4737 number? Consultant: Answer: -0.13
